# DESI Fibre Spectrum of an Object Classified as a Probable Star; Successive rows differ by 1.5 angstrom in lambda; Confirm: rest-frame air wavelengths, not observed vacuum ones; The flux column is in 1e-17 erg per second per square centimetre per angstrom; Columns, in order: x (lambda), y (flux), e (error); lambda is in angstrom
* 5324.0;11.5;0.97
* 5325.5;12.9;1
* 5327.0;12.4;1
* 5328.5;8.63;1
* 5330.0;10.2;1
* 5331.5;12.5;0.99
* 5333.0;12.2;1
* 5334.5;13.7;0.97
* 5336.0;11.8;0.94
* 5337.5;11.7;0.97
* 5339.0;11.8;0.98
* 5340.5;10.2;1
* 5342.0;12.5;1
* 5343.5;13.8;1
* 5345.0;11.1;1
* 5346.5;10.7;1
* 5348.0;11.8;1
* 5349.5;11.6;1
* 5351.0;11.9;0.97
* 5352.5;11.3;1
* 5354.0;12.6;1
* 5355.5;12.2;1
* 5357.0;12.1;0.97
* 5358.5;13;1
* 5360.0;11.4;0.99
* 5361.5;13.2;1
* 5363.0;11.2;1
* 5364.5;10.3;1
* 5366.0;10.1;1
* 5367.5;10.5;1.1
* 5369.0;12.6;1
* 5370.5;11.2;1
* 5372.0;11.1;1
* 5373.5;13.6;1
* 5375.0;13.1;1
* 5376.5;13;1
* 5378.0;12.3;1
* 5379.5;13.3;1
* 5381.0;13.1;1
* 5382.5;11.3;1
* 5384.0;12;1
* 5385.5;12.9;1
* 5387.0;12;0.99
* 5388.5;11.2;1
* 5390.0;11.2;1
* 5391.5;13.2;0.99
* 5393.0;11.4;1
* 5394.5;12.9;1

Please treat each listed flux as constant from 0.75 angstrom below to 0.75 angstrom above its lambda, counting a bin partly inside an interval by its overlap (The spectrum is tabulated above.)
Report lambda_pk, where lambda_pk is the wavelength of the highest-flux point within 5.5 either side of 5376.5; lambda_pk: 5373.5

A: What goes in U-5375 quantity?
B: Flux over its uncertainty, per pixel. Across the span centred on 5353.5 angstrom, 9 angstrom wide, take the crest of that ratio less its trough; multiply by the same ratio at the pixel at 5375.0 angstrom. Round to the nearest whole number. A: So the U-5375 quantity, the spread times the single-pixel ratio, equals 17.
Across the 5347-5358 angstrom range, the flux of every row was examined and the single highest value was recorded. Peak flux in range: 12.6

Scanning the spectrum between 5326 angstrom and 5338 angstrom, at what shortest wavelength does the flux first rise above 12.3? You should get 5327.0 angstrom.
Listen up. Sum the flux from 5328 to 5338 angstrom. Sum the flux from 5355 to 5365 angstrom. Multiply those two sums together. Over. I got 6733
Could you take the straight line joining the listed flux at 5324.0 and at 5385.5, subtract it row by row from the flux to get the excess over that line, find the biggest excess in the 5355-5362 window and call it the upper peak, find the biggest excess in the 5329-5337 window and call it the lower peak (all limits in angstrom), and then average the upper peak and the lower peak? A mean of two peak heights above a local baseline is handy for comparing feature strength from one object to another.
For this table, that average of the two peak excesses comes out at 1.40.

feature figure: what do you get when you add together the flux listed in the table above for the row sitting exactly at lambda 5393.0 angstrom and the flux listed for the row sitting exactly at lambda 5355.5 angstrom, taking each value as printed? 23.6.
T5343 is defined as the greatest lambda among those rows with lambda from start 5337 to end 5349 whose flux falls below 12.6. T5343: 5348.0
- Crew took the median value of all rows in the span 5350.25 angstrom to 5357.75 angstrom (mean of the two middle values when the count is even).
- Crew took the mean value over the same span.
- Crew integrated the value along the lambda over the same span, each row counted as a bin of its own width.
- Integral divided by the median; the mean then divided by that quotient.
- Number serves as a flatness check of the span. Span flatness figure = 1.61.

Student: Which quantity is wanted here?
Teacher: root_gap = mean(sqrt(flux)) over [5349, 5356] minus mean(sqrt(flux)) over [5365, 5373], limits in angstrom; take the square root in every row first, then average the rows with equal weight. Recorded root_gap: 0.12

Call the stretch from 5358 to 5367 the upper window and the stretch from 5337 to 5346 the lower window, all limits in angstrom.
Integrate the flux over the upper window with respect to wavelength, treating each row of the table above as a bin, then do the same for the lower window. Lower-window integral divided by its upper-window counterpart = 1.03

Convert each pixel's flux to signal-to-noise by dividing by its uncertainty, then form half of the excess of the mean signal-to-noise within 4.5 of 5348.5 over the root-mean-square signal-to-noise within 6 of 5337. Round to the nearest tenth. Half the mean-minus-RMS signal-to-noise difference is -0.4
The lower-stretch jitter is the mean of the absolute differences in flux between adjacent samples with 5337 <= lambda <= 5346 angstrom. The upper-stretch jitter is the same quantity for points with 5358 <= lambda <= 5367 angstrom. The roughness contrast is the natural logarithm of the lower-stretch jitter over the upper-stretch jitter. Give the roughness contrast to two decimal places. 0.21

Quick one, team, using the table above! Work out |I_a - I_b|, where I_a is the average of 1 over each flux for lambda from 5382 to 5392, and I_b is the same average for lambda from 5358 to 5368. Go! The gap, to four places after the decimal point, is 0.0049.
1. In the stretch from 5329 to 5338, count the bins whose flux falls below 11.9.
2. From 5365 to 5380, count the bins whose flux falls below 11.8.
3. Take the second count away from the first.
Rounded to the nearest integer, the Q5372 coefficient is -1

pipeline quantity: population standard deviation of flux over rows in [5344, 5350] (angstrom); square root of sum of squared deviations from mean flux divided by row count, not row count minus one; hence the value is 0.4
